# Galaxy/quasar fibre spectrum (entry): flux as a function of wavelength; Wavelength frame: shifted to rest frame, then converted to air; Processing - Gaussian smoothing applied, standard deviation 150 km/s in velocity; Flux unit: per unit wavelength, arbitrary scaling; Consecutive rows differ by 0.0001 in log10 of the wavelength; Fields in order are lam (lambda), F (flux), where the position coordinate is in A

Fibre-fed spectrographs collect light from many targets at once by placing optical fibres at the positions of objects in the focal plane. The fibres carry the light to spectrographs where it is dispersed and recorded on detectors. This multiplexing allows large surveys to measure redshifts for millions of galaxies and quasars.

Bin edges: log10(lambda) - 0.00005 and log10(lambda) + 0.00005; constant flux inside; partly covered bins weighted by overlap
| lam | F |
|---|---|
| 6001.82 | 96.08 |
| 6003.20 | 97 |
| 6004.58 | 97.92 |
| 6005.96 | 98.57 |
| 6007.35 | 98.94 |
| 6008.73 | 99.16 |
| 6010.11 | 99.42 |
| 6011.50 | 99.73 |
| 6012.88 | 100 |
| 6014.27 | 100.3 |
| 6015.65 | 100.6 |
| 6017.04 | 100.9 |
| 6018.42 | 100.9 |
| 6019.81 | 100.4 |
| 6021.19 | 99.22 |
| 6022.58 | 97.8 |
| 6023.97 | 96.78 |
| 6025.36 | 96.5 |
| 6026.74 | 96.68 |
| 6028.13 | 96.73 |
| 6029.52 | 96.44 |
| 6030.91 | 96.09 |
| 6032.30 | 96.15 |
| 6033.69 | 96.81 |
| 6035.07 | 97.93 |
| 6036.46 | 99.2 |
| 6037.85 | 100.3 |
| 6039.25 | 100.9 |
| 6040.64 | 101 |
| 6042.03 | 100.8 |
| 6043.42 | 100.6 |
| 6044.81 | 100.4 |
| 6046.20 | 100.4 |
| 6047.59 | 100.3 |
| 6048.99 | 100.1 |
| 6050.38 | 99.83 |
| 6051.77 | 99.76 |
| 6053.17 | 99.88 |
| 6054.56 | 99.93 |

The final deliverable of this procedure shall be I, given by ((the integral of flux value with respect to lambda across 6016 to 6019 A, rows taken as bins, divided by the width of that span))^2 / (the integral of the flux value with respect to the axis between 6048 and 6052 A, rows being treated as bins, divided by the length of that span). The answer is 102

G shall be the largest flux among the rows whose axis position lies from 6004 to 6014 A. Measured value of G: 100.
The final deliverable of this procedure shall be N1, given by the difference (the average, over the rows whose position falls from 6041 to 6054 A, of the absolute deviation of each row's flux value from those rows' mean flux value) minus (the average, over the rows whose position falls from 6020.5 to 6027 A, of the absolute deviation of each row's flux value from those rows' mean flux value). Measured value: -0.6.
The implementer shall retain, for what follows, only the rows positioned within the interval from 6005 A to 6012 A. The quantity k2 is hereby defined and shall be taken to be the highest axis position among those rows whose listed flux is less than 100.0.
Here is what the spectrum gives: 6011.50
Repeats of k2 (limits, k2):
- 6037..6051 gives 6050.38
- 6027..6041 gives 6036.46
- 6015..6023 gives 6022.58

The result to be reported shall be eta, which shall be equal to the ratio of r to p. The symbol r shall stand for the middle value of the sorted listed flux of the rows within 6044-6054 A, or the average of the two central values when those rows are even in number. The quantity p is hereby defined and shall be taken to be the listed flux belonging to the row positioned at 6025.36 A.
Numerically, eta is 1.04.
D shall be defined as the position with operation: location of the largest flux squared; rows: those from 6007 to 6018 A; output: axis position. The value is 6017.04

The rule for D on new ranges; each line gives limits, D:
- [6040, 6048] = 6040.64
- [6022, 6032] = 6022.58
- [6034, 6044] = 6040.64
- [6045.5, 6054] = 6046.20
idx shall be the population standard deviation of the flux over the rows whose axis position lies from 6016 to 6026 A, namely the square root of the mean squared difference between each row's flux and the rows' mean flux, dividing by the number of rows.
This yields 1.77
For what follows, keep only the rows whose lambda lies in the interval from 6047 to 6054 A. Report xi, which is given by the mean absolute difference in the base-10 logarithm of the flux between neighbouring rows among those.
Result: 0.0007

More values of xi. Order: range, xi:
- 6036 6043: 0.0022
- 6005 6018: 0.0013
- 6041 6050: 0.0006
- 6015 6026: 0.0030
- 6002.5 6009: 0.0024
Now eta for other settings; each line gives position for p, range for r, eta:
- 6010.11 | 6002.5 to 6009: 0.99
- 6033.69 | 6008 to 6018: 1.03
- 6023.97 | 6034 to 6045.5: 1.04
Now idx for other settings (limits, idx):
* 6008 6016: 0.49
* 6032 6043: 1.82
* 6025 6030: 0.12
